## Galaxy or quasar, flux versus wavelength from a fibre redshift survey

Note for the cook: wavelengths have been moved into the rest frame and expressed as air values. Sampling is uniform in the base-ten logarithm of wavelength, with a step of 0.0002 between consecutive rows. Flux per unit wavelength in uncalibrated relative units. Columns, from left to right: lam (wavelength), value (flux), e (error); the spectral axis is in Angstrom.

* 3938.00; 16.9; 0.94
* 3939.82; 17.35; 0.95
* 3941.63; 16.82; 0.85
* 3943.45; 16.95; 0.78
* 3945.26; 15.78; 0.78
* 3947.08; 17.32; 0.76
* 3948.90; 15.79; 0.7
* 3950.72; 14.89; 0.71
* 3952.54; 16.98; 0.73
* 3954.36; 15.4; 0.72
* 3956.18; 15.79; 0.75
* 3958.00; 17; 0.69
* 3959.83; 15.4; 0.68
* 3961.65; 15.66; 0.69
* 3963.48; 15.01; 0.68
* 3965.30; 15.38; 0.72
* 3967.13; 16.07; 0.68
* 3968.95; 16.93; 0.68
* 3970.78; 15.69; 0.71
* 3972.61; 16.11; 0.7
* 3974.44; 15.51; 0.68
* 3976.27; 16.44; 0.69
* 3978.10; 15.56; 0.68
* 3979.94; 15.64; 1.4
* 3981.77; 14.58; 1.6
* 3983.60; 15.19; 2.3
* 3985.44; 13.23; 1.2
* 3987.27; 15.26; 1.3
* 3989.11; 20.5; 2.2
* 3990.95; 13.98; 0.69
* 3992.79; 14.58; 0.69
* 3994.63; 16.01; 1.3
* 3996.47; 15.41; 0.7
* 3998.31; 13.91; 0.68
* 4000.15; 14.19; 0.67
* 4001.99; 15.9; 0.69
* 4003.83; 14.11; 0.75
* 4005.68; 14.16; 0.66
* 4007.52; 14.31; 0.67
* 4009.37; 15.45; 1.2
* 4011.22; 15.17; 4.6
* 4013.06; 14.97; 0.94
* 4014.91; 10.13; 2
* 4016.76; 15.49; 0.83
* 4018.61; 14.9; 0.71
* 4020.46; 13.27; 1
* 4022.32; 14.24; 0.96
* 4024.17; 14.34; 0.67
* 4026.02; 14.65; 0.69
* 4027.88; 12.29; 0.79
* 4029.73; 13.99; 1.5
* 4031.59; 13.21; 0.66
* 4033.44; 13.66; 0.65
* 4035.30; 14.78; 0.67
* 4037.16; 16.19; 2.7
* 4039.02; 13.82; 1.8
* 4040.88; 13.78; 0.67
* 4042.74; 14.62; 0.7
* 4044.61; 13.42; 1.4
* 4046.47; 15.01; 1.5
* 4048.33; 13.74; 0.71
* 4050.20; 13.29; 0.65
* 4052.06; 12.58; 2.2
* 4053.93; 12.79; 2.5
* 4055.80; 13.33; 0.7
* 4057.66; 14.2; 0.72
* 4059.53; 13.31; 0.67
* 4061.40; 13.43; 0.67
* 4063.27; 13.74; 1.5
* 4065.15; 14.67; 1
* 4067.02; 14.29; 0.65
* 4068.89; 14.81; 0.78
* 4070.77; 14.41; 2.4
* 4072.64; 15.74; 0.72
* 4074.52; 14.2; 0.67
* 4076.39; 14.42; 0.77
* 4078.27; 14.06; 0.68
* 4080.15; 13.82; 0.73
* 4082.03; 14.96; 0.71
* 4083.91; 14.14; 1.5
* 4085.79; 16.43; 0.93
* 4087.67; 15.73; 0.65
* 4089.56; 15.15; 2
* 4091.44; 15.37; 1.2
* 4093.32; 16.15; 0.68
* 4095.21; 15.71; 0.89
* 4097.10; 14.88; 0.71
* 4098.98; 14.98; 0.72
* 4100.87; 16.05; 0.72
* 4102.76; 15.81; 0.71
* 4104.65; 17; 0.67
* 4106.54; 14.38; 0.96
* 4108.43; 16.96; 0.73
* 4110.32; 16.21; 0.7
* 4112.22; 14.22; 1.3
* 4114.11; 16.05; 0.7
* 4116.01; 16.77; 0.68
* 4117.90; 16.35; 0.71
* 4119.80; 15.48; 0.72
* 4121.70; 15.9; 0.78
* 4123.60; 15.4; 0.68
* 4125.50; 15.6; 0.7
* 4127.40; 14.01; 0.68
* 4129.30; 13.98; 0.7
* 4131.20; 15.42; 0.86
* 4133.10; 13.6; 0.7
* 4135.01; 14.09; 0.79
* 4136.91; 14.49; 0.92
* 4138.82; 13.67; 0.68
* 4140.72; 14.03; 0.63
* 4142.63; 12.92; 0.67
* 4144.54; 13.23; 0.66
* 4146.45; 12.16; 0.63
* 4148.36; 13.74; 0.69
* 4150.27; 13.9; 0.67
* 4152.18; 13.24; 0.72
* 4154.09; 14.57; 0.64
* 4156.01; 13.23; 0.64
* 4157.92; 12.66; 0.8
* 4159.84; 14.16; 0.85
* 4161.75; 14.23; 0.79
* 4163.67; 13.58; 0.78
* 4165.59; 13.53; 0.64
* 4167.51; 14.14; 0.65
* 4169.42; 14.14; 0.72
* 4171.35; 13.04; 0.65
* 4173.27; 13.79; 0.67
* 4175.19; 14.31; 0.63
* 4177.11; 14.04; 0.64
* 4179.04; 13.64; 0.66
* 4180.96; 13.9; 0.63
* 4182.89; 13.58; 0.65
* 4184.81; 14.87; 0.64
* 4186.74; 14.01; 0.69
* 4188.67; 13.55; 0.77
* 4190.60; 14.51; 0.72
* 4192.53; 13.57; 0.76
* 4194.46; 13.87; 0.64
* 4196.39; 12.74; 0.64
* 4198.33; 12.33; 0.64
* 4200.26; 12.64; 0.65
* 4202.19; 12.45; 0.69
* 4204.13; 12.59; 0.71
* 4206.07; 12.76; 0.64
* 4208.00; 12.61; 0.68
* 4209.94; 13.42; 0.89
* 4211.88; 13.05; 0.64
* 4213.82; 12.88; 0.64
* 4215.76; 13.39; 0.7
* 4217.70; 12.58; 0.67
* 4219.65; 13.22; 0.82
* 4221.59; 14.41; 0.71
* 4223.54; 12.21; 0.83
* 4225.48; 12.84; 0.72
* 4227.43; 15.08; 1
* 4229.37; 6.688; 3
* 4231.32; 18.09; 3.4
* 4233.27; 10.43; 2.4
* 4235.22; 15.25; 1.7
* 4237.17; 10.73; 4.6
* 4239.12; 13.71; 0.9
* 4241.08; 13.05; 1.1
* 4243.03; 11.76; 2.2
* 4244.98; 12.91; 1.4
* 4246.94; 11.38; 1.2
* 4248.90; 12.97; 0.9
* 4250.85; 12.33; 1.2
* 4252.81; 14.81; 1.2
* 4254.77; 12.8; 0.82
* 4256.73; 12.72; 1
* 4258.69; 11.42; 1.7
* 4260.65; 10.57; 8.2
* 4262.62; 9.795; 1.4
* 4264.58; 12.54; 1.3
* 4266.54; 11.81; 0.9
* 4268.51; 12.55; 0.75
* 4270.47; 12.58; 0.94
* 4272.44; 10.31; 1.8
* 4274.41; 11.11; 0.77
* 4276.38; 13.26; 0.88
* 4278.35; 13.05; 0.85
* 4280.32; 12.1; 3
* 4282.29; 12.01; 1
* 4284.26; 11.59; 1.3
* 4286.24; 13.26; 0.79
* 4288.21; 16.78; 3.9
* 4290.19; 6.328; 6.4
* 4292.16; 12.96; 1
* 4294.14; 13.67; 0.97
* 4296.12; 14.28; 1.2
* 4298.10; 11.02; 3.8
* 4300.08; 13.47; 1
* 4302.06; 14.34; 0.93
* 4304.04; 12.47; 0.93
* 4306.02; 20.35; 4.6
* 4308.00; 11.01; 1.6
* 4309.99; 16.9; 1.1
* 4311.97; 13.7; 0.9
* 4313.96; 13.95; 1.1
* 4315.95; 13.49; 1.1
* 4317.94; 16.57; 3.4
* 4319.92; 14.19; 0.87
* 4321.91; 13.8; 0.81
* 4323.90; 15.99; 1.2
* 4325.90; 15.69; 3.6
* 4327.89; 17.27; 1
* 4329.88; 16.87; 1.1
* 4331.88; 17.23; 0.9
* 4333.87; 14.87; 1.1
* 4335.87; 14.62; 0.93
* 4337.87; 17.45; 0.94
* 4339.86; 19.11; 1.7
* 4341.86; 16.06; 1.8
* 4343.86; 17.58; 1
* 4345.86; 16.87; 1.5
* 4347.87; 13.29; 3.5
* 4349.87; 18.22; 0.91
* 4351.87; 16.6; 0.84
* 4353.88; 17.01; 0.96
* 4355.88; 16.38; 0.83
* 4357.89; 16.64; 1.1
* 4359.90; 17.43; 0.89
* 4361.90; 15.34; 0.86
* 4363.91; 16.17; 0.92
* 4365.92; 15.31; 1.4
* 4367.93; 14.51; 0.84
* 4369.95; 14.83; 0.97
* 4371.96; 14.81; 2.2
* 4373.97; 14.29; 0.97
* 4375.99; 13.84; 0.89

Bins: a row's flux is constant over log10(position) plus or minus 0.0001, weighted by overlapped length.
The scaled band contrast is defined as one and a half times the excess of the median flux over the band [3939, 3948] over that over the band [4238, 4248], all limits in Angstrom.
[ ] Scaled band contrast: 6.1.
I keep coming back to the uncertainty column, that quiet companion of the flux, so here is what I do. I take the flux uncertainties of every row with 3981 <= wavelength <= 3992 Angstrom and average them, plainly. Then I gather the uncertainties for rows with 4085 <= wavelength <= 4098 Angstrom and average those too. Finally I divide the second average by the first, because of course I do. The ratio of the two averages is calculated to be 0.7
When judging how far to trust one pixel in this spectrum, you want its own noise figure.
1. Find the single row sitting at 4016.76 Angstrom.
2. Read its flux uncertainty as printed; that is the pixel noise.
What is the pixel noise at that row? 0.83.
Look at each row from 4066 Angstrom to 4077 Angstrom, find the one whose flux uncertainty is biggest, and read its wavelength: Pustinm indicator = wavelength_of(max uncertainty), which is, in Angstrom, 4070.77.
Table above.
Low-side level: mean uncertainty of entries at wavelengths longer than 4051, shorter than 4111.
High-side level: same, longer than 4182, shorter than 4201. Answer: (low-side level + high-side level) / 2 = 0.84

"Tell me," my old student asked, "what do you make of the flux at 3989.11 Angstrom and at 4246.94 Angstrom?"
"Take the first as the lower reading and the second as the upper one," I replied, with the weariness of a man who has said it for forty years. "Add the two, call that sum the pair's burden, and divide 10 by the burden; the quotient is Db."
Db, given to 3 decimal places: 0.314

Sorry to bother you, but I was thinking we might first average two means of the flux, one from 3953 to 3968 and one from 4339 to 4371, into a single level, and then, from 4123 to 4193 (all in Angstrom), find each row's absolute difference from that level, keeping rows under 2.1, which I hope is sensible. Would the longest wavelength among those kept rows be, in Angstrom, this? 4190.60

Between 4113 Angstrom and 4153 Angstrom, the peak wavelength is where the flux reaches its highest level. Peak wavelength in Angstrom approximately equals 4116.01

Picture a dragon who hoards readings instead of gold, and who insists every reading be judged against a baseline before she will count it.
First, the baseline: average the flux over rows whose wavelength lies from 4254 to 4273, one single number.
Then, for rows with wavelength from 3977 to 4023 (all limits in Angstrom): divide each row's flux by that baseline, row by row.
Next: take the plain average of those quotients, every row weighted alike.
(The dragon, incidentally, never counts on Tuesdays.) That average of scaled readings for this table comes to 1.26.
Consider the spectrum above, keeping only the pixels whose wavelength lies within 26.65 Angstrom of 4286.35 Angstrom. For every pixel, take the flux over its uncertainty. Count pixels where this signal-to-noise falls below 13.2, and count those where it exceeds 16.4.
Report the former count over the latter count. 7.5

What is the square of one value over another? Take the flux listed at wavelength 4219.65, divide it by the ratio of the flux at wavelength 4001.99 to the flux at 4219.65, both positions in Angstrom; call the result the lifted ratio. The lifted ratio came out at 11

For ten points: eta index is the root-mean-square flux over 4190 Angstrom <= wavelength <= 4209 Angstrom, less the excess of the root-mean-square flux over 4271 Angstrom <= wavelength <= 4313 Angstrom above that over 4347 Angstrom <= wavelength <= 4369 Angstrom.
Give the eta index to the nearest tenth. 15.8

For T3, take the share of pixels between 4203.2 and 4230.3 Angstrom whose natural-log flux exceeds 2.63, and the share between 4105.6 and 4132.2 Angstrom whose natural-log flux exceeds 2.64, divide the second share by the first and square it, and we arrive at 36.0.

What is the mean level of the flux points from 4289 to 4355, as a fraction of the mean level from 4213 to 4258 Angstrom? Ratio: 1.17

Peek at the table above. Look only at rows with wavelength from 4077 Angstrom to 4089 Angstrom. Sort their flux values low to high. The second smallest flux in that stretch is 14.06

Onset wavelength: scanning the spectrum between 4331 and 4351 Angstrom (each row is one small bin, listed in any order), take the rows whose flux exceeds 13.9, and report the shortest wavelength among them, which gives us 4331.88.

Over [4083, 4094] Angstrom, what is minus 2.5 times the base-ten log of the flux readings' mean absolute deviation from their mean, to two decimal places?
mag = 0.54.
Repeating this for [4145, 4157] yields 0.56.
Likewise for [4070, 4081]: 0.91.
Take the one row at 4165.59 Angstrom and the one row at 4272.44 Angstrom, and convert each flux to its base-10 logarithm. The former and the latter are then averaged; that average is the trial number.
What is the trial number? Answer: 1.07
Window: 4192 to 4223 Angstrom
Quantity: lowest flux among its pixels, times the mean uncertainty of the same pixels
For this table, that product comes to 8.6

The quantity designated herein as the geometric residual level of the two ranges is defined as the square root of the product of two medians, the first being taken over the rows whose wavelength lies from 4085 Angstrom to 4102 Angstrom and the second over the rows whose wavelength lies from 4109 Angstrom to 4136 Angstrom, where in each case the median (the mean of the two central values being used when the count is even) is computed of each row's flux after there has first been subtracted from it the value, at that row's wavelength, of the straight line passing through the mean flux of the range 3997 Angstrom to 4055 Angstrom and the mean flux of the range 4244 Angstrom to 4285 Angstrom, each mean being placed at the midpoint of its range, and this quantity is 2.2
